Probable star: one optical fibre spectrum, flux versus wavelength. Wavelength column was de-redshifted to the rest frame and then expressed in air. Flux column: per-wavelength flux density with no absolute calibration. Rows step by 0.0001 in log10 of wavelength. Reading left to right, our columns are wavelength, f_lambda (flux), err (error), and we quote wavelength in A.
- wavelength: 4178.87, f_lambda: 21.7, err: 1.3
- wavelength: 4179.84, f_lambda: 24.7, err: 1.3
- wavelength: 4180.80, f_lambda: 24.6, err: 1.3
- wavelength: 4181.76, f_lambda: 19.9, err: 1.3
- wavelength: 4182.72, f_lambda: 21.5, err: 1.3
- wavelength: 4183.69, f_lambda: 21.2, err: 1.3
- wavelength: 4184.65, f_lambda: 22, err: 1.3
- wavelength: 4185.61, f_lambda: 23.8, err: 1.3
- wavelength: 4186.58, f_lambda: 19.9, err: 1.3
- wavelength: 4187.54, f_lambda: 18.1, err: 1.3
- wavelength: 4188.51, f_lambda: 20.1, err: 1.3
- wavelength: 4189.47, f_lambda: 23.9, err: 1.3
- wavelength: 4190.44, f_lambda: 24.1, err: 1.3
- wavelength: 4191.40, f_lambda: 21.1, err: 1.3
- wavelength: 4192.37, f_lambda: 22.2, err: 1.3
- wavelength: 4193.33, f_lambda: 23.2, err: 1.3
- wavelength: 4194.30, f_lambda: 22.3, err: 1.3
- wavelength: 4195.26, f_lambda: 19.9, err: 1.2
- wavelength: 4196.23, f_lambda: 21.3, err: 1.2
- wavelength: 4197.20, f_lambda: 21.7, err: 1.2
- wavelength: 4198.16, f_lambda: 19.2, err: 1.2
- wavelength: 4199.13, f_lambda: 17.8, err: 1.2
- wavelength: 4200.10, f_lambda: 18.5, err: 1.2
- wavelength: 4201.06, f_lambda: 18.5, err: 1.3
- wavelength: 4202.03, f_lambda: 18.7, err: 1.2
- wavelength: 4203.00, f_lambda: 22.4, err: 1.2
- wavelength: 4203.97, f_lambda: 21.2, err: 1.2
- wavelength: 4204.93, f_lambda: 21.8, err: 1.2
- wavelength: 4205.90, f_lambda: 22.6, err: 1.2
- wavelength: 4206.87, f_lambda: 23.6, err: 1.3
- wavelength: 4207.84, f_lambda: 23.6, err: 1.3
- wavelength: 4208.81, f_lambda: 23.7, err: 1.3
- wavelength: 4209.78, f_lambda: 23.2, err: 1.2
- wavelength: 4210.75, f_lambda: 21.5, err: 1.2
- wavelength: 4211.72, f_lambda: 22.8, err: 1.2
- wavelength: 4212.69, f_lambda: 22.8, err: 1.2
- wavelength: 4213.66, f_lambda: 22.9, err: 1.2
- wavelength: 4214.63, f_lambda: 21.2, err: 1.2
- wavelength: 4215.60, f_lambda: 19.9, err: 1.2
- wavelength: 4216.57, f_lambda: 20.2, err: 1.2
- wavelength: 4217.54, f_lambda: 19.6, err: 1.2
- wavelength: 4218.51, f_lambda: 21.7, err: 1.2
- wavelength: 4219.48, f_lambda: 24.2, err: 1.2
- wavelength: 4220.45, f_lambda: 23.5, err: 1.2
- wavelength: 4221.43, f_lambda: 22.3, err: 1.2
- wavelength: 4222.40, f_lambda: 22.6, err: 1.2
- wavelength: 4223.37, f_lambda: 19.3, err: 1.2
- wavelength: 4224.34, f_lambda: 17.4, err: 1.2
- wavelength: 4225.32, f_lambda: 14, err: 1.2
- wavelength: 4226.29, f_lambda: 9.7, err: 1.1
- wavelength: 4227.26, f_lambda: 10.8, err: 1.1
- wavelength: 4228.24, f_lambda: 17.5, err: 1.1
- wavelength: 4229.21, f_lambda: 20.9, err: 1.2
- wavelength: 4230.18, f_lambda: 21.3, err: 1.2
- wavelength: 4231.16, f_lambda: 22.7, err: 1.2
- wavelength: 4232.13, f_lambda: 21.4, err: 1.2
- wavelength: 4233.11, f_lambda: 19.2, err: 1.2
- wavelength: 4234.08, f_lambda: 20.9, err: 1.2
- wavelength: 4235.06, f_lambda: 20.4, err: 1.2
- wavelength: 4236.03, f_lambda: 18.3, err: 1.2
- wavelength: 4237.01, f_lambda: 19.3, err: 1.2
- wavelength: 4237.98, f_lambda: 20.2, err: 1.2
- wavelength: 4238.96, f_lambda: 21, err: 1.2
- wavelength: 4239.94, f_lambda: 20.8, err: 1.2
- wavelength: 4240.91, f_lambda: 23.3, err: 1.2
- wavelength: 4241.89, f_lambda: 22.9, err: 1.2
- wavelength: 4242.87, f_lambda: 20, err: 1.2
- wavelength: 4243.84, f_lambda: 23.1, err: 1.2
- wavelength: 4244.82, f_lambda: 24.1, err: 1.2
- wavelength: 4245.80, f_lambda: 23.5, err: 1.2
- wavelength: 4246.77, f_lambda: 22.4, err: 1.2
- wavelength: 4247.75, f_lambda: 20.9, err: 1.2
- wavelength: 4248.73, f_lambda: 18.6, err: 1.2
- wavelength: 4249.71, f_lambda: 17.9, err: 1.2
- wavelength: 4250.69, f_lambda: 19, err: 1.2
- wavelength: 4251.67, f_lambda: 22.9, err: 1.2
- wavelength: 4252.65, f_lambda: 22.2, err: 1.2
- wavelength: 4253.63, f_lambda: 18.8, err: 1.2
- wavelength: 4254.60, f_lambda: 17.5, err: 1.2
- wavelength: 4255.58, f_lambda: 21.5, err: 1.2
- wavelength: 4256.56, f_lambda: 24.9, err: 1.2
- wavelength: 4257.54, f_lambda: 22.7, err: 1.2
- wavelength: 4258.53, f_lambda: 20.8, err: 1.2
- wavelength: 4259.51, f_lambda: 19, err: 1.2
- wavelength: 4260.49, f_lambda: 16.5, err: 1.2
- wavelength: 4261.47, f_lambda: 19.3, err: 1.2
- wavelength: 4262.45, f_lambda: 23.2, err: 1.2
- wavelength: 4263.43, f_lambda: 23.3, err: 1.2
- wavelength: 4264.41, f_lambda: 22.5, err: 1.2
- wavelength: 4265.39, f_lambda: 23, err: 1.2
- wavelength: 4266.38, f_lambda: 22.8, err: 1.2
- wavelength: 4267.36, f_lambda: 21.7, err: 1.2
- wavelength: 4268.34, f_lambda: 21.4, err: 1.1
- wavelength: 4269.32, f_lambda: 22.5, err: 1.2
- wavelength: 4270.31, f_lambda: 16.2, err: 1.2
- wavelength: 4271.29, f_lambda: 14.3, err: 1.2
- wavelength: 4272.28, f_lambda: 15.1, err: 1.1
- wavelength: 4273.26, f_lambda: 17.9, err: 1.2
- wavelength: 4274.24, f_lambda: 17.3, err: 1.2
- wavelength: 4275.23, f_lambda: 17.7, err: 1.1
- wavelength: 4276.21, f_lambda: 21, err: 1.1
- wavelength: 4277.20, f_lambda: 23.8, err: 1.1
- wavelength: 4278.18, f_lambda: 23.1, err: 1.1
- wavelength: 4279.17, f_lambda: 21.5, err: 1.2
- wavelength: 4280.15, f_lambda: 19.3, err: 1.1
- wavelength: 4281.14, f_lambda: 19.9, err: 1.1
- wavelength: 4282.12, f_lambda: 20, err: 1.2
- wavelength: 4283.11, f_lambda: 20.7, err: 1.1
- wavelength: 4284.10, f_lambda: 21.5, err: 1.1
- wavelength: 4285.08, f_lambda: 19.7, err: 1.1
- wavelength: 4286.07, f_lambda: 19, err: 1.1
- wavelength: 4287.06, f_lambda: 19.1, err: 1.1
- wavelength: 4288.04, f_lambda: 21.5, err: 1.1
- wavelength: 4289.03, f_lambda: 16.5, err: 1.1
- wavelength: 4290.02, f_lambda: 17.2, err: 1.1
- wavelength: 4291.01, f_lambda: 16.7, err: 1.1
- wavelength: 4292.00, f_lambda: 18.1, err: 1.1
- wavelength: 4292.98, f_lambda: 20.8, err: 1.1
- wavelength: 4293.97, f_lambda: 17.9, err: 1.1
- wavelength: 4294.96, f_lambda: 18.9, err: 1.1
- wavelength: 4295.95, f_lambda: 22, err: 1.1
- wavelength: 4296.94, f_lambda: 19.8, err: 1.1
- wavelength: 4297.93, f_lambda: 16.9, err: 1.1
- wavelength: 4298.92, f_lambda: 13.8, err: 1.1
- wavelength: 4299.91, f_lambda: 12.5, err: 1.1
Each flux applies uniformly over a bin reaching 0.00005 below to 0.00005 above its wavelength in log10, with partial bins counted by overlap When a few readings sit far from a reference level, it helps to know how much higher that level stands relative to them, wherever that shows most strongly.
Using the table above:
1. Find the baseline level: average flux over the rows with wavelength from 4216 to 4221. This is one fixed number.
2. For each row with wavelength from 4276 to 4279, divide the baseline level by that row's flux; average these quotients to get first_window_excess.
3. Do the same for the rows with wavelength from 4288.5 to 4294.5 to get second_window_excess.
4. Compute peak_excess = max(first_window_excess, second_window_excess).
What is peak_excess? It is 1.23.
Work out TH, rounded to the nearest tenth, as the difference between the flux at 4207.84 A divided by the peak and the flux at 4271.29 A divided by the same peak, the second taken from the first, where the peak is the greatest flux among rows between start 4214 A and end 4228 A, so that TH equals 0.4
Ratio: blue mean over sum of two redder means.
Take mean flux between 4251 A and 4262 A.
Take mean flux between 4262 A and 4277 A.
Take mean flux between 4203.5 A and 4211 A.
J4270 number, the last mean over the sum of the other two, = 0.559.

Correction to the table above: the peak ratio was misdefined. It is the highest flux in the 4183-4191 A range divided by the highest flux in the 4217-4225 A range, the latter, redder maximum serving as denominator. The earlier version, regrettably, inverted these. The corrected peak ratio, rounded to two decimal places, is 1.00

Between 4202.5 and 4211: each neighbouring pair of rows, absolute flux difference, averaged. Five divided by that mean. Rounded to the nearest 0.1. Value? 6.8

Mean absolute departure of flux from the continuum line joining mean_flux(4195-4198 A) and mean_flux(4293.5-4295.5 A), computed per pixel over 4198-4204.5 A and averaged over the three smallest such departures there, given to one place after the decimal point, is 1.3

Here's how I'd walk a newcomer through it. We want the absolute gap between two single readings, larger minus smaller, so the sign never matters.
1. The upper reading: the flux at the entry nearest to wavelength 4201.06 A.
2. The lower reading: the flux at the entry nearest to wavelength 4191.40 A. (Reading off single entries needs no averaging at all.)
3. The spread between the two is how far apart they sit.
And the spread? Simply 2.60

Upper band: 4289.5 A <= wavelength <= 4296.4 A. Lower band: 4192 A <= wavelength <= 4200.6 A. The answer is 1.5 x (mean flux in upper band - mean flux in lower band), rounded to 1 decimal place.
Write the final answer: -2.8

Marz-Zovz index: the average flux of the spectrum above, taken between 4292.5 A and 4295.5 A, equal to 19.2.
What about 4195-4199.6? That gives 20.0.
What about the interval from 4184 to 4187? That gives 21.9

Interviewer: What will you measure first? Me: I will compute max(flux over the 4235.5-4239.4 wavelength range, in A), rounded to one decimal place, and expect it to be 21.0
